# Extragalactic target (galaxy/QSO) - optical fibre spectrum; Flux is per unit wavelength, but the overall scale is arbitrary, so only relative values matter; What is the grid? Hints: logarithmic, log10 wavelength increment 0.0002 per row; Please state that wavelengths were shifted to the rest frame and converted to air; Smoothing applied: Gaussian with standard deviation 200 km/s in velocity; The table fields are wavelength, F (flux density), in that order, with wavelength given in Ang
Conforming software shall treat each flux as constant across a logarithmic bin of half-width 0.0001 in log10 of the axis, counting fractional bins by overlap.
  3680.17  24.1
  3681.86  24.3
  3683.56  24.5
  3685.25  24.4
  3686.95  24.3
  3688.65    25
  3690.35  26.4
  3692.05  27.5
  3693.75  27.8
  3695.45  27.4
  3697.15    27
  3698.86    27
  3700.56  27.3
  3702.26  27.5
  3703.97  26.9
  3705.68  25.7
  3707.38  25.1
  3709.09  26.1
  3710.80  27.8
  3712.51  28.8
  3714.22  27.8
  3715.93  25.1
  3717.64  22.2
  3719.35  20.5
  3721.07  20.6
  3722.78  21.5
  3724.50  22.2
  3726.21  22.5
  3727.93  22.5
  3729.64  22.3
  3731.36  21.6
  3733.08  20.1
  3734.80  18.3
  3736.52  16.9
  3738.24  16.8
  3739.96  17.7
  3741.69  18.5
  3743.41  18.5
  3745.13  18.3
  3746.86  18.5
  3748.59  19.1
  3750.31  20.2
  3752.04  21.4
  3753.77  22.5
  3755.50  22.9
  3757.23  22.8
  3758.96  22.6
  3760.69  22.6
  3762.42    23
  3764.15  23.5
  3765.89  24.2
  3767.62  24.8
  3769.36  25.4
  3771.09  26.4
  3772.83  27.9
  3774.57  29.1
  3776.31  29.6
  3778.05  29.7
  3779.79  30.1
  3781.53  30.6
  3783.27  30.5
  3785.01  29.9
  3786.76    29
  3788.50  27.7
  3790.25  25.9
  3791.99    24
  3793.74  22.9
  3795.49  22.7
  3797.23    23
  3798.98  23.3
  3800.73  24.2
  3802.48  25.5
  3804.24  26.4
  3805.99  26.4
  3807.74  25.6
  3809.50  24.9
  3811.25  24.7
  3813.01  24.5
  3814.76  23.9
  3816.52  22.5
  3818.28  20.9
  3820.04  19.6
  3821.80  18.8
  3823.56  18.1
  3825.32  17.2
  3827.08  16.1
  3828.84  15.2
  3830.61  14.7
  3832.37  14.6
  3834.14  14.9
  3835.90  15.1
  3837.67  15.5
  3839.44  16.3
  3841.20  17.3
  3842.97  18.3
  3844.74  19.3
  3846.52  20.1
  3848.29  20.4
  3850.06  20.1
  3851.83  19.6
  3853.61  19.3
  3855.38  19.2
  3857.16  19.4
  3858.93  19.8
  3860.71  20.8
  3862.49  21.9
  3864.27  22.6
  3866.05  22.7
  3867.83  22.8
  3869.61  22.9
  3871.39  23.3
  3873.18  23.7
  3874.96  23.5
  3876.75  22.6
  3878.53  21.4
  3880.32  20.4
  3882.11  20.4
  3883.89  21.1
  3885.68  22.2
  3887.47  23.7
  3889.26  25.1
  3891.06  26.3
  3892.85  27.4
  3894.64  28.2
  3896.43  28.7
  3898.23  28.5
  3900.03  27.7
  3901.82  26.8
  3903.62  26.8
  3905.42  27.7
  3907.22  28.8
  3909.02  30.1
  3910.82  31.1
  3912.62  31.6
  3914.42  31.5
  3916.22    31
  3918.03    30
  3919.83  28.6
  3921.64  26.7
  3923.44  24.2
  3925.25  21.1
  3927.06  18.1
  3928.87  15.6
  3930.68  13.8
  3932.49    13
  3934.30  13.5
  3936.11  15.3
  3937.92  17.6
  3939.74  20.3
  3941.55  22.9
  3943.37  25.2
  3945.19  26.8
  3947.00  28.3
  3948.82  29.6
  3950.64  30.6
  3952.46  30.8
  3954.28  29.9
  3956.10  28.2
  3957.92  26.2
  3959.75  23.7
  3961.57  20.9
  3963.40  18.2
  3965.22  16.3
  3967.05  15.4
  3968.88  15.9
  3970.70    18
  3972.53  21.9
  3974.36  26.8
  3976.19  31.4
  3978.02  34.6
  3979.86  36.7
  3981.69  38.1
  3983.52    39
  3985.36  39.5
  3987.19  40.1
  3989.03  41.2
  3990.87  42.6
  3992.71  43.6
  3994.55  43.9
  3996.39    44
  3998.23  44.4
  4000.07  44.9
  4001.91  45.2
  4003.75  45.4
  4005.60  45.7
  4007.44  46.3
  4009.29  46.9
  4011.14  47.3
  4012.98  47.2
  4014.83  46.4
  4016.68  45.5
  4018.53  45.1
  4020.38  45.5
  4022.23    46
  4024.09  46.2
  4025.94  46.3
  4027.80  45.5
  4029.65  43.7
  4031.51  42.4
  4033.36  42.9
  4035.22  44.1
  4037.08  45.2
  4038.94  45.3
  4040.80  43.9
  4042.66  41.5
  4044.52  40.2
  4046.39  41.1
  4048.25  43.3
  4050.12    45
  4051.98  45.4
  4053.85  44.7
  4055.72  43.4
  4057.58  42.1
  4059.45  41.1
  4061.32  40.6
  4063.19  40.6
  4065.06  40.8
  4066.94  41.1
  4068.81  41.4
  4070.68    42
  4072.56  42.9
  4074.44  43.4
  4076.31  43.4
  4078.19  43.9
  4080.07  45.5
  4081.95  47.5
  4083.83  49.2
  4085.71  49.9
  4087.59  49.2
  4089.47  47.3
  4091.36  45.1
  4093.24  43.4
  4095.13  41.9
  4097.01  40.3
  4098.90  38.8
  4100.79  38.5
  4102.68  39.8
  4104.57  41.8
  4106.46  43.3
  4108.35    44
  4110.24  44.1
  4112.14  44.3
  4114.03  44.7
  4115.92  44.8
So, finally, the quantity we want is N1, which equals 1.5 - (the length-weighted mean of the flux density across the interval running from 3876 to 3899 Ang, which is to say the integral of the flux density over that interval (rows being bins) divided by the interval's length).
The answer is -23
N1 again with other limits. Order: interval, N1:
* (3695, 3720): -25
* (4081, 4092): -47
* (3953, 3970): -20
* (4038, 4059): -42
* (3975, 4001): -39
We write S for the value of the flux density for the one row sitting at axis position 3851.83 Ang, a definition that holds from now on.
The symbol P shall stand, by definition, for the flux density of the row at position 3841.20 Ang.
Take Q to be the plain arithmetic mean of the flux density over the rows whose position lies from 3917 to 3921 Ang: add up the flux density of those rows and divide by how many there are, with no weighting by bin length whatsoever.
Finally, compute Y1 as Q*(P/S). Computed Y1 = 26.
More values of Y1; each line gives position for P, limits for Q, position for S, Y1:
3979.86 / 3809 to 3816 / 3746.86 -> 49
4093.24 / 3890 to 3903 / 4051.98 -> 26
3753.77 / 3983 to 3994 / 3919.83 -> 32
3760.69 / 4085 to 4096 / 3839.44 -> 64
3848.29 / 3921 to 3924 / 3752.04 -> 24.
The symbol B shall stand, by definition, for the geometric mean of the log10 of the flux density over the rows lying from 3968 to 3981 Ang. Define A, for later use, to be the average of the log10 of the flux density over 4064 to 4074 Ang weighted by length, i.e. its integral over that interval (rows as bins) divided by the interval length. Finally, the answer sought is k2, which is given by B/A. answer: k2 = 0.86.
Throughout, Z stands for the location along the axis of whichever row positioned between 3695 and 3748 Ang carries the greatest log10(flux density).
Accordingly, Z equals 3712.51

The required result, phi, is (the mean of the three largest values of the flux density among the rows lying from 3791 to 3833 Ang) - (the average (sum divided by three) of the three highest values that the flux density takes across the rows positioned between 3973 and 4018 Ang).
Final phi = -21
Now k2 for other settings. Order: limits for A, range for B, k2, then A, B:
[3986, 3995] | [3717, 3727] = 0.82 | 1.62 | 1.33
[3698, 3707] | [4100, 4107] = 1.13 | 1.43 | 1.61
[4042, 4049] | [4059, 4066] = 1.00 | 1.62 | 1.61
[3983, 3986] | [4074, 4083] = 1.04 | 1.59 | 1.65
